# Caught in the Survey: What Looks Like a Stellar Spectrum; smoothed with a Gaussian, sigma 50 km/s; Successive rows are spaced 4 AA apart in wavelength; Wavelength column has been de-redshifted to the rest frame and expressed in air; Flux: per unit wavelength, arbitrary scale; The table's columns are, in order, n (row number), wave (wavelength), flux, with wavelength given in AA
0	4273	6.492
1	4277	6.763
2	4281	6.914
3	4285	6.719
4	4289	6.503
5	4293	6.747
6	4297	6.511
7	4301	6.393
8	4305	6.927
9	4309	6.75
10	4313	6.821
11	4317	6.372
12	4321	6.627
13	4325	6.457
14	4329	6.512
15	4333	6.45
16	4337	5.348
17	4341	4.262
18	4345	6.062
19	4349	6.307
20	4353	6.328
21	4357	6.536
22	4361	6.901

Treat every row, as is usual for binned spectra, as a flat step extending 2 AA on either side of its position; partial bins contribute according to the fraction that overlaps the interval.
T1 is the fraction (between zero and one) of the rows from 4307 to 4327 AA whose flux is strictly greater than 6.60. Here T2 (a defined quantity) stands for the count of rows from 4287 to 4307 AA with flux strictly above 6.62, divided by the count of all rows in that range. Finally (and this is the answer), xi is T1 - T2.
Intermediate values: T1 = 0.60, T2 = 0.40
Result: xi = 0.2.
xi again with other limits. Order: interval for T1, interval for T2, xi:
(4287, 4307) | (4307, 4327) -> -0.2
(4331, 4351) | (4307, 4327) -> -0.6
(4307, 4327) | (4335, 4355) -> 0.6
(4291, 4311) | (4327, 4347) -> 0.6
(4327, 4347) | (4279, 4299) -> -0.6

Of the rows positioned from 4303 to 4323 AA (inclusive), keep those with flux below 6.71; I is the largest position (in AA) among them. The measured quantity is 4321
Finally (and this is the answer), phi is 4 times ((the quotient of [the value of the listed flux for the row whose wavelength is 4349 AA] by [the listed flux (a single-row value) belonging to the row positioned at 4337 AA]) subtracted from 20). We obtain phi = 75.3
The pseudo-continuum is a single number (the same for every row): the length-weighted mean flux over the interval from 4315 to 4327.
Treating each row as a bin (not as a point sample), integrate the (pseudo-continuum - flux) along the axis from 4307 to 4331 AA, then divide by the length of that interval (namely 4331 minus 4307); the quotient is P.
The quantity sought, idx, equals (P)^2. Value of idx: 0.011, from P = -0.10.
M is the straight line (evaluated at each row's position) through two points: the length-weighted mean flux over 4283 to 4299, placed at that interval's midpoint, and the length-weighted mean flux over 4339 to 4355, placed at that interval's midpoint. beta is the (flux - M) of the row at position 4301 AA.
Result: -0.1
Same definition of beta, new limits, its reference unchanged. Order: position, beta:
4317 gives 0.2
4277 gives -0.1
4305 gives 0.5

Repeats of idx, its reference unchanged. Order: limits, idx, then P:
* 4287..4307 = 0.017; -0.13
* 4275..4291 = 0.057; -0.24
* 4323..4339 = 0.086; 0.29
